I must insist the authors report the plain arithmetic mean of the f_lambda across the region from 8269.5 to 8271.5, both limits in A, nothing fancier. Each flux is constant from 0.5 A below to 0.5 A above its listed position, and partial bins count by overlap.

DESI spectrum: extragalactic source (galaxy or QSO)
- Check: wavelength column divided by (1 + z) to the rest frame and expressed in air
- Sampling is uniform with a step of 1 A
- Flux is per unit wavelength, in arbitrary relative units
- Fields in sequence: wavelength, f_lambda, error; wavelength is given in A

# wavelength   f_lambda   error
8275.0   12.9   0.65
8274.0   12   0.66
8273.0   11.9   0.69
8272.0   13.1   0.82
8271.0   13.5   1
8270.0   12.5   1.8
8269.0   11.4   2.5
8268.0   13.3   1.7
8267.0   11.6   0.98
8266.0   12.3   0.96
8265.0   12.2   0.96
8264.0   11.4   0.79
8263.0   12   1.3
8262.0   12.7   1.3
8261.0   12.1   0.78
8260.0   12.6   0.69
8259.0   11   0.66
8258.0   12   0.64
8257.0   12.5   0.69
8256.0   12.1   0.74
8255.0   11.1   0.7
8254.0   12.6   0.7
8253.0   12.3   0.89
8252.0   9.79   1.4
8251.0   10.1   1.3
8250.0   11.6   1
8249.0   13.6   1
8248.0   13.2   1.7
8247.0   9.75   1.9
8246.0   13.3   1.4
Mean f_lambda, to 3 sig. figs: 13.0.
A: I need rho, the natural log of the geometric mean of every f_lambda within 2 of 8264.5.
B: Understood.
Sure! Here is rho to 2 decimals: 2.48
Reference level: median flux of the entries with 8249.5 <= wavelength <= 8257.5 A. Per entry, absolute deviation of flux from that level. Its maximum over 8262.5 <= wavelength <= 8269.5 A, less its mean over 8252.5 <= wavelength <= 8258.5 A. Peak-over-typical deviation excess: 0.95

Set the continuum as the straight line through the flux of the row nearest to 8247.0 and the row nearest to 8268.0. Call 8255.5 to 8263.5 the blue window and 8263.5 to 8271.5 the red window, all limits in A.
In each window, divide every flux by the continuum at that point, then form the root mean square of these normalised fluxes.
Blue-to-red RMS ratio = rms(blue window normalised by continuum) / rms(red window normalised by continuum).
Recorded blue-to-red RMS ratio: 1.10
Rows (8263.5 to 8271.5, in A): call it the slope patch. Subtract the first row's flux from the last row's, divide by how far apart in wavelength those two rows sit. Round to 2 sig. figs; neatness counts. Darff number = 0.30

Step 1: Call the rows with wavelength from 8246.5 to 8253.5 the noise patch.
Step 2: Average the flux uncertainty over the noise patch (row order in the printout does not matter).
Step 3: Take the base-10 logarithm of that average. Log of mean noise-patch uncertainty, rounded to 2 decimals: 0.12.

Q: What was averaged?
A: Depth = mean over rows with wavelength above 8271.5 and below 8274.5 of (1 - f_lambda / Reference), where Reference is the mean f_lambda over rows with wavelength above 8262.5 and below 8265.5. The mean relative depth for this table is -0.039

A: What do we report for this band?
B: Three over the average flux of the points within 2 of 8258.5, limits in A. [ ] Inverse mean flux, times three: 0.249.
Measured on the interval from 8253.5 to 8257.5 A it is 0.248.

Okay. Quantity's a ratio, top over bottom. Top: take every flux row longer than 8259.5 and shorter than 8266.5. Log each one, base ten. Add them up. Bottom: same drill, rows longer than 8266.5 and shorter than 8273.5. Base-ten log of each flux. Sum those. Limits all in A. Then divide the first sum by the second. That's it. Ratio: 0.991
